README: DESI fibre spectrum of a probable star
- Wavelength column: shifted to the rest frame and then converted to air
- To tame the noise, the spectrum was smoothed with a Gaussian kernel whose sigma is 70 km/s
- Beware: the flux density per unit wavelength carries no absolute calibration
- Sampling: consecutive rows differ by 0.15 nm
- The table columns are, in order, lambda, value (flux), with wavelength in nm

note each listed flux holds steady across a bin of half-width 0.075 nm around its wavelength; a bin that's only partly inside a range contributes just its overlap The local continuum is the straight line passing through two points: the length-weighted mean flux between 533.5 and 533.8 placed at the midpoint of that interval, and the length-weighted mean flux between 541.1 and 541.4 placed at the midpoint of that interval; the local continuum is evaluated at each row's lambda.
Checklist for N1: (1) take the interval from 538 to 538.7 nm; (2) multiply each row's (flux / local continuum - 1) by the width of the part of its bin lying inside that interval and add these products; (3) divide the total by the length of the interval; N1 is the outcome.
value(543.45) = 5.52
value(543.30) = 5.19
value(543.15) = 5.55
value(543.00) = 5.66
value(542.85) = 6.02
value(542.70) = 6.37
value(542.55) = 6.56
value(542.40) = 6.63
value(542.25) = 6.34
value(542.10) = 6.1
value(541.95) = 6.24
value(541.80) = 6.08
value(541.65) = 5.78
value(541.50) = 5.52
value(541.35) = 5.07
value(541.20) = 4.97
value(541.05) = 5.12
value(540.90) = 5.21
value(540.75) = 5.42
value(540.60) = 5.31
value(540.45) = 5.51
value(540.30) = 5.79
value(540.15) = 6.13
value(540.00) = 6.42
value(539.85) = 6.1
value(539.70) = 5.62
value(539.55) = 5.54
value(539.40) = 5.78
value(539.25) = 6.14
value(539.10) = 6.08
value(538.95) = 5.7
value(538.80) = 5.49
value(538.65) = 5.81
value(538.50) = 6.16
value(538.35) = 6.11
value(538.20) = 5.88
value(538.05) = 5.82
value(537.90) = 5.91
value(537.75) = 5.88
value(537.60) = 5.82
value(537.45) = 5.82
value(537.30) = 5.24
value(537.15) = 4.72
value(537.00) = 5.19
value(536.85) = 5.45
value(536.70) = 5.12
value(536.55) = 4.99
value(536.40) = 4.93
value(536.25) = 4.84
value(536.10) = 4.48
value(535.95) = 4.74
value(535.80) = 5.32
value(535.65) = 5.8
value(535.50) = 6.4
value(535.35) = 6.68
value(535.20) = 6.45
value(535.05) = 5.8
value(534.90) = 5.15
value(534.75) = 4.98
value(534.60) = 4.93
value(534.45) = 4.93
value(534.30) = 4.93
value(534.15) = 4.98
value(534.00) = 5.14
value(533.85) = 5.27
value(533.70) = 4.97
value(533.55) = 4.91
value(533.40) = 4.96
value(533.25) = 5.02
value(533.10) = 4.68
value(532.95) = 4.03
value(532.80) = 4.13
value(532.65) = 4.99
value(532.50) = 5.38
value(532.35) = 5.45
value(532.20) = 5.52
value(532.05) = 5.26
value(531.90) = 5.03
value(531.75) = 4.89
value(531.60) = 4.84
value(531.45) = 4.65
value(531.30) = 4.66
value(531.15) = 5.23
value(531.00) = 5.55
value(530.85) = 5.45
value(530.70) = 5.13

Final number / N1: 0.19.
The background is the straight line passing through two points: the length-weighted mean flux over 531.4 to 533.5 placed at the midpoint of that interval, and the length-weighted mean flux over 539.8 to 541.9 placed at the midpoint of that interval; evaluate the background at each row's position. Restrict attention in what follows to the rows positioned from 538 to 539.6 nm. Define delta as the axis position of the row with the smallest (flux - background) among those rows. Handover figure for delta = 539.55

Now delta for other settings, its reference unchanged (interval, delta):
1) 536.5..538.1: 537.15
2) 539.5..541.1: 541.05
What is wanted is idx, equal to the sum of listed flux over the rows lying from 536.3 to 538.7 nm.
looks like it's 89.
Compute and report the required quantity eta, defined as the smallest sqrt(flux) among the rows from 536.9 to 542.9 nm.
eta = 2.17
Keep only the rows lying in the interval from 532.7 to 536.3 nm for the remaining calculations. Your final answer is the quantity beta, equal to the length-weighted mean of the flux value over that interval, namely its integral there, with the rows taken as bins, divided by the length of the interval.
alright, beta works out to 5.1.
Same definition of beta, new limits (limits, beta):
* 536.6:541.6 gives 5.6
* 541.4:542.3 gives 6.0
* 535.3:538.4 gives 5.5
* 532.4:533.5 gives 4.8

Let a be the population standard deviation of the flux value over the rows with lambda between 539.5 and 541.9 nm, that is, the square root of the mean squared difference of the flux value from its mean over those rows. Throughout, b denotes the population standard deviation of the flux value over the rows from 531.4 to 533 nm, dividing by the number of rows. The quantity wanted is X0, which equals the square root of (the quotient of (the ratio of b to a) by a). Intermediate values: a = 0.41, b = 0.47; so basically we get 1.7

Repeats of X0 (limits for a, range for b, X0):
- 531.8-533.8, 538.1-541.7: 1.4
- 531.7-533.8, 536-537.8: 1.6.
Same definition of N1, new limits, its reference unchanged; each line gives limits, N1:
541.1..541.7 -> 0.06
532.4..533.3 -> -0.05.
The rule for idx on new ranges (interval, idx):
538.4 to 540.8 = 93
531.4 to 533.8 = 79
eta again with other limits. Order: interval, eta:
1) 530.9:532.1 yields 2.16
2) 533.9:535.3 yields 2.22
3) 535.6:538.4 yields 2.12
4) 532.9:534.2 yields 2.01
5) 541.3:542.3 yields 2.25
